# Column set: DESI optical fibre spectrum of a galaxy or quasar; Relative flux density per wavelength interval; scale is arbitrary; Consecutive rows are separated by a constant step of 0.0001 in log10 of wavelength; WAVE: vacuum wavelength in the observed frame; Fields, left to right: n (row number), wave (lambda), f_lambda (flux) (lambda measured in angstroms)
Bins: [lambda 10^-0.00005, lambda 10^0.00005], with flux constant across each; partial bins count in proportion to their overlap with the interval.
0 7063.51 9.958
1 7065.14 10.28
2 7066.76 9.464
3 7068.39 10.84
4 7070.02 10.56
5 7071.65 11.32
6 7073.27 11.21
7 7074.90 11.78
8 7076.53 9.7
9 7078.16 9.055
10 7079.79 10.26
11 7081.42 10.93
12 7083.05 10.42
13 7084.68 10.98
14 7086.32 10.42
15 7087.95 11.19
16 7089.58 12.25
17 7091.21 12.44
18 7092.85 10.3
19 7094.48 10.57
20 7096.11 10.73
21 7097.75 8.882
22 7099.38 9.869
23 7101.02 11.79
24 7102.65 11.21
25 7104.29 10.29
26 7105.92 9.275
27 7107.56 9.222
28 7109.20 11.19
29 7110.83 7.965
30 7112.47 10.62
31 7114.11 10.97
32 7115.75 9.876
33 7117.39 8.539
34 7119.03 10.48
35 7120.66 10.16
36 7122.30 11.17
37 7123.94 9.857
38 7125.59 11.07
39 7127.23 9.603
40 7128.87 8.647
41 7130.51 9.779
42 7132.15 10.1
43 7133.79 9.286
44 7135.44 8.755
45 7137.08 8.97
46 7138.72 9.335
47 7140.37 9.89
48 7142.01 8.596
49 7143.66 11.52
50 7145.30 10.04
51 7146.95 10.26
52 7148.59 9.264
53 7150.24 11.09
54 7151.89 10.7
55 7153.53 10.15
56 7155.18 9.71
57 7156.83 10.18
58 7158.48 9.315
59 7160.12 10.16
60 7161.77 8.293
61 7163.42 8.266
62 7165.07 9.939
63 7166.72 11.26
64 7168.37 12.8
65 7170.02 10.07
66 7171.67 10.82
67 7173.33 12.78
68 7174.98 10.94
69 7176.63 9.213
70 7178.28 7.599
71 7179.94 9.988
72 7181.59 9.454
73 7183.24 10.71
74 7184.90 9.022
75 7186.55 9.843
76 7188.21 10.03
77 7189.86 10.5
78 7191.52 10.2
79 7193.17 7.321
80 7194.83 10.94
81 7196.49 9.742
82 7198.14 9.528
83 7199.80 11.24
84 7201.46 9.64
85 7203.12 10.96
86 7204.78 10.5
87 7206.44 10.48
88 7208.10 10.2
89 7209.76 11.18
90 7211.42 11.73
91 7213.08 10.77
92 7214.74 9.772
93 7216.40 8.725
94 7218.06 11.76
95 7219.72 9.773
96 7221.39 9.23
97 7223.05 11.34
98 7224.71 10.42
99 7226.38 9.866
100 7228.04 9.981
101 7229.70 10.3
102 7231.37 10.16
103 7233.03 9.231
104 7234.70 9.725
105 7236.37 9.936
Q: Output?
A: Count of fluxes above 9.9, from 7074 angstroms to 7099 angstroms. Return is 12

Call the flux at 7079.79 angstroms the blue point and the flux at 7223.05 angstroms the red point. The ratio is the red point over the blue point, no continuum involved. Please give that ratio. 1.11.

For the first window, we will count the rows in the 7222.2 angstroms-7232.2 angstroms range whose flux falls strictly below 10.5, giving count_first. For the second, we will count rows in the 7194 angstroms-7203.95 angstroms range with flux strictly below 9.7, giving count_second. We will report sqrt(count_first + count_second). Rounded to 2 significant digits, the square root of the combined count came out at 2.6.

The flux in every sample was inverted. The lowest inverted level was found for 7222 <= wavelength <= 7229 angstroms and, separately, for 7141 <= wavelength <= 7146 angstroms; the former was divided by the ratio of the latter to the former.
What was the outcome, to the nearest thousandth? 0.090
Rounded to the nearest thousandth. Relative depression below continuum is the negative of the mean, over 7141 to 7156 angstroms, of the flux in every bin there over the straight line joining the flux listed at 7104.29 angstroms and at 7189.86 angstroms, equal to -0.976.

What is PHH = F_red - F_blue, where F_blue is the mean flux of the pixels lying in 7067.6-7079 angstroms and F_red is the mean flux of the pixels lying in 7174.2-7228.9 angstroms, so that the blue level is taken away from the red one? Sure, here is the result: -0.56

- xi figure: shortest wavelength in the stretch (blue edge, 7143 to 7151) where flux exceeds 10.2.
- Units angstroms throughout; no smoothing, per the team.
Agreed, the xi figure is 7143.66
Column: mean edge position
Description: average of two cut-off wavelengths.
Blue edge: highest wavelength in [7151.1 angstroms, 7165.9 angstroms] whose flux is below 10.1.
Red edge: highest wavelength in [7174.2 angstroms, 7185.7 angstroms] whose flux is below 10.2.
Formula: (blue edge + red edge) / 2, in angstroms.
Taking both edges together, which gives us 7175.0 angstroms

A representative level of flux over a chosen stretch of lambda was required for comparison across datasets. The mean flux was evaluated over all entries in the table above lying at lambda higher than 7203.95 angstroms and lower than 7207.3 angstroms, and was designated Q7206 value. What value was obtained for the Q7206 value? 10.5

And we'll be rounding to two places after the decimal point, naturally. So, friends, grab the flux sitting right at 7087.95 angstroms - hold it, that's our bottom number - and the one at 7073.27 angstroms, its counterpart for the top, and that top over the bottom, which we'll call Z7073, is 1.00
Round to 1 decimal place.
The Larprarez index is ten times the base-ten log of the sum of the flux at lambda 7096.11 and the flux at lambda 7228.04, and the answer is 13.2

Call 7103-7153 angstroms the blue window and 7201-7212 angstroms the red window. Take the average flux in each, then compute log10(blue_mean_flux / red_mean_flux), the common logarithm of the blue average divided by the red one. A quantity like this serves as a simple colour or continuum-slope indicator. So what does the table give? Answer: -0.033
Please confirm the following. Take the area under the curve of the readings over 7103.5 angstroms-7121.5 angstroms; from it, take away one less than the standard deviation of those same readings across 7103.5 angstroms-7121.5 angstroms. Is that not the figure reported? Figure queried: 178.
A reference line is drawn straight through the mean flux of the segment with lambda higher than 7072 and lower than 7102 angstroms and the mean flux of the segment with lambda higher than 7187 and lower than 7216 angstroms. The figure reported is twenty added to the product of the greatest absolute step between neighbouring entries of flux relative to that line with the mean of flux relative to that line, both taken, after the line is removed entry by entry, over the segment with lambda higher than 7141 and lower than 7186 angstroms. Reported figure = 19.0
